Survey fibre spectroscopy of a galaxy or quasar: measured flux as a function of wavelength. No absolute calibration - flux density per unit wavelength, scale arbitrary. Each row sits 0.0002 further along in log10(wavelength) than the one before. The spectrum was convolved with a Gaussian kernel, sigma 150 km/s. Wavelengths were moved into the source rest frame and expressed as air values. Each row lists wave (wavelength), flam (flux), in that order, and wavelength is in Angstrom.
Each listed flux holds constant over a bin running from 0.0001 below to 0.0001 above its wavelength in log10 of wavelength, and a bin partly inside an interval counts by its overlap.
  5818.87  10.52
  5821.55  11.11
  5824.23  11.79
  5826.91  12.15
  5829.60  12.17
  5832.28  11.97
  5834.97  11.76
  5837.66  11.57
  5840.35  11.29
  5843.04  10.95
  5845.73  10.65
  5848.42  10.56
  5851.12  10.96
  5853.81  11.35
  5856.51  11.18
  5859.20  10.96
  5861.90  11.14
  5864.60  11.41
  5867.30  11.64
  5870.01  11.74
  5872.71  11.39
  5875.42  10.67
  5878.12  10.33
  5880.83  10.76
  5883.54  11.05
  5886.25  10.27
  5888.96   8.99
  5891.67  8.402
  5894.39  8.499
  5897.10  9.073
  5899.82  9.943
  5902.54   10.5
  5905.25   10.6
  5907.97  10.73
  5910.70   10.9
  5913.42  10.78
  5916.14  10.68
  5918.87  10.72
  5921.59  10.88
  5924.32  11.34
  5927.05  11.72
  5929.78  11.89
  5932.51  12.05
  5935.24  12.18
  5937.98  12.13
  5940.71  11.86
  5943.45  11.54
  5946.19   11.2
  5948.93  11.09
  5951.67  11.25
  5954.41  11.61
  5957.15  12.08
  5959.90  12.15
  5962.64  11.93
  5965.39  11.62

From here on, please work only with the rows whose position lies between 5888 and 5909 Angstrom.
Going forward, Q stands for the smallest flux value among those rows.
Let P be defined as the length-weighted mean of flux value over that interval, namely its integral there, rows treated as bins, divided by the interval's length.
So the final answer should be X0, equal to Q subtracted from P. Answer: 1.2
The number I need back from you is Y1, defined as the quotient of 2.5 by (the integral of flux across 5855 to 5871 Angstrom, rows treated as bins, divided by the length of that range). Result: 0.221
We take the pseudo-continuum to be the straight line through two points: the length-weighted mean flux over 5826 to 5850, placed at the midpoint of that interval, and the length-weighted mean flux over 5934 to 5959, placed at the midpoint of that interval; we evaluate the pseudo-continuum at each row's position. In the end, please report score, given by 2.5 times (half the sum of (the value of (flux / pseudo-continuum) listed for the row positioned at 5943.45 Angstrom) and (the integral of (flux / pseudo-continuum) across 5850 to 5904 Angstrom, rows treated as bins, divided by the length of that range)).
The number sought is 2.38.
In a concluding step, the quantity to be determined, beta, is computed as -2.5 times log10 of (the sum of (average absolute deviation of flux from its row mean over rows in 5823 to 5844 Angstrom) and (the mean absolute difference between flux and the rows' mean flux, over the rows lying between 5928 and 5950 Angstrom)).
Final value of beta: 0.42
